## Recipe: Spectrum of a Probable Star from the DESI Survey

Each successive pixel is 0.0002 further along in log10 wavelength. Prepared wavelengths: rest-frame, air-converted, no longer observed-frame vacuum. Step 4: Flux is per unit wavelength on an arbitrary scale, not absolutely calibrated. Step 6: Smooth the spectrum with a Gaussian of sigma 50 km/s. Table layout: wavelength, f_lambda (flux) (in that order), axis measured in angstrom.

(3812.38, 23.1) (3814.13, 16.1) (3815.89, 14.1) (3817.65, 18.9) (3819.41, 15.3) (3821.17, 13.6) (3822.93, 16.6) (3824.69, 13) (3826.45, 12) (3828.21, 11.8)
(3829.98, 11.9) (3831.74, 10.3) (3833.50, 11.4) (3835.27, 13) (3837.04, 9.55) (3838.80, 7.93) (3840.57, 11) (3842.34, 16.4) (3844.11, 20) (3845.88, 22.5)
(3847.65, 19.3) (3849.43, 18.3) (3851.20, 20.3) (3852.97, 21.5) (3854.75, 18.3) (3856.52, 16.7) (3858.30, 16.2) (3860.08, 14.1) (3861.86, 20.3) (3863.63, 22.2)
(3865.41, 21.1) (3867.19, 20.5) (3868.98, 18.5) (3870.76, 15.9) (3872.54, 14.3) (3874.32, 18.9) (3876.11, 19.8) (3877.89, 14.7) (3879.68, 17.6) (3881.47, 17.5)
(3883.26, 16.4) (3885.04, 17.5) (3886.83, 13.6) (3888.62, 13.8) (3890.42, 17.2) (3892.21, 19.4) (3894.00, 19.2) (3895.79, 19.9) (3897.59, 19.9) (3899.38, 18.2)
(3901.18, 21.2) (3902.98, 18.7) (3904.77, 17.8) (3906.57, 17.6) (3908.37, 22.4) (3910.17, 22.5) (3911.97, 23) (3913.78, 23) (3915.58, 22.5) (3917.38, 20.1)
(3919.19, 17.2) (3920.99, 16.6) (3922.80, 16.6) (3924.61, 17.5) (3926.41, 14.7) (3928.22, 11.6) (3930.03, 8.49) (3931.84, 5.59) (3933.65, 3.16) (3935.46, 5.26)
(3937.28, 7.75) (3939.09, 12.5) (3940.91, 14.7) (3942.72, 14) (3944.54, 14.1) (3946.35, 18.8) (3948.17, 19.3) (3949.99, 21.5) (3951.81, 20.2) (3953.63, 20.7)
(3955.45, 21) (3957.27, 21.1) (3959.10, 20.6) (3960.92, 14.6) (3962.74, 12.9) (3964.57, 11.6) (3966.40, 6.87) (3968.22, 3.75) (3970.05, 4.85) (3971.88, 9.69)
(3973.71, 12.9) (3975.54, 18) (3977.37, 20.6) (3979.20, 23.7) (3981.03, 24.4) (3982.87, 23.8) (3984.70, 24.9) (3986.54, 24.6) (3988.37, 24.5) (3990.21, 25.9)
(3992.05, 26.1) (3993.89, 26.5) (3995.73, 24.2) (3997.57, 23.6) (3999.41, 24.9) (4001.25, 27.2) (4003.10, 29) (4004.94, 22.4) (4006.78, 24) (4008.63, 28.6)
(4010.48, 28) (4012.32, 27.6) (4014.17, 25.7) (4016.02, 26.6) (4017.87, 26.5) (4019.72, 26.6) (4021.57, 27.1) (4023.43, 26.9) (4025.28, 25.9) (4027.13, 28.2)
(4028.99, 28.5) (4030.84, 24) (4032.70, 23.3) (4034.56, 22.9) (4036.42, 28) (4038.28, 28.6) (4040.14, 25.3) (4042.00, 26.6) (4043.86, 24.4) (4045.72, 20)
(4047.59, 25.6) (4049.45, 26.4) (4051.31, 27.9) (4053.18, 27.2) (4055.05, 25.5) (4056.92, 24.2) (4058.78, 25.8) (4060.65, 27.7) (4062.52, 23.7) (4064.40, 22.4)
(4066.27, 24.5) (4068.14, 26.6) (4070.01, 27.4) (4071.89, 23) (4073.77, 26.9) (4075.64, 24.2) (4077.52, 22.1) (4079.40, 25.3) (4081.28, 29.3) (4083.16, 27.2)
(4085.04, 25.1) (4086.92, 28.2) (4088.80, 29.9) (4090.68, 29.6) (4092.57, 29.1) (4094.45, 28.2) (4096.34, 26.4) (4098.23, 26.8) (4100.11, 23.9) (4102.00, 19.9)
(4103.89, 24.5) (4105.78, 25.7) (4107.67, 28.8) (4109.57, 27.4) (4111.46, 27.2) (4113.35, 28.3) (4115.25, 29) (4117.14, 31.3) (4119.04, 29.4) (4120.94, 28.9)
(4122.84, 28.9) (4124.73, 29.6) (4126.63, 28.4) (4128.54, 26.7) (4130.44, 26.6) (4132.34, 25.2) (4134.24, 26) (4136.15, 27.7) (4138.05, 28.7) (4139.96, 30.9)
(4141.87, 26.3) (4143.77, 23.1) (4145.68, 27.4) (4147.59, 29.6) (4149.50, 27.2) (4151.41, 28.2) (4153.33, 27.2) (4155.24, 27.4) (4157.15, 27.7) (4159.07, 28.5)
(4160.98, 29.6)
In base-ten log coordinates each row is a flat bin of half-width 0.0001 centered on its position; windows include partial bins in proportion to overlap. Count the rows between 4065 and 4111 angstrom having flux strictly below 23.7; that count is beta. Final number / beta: 3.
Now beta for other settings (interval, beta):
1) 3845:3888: 24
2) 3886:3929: 24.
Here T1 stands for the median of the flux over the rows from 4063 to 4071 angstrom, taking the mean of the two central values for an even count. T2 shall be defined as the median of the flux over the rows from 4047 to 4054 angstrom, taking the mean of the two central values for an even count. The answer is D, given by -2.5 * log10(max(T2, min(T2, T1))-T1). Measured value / 0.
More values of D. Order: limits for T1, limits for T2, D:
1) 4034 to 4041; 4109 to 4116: 0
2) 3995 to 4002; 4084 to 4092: -2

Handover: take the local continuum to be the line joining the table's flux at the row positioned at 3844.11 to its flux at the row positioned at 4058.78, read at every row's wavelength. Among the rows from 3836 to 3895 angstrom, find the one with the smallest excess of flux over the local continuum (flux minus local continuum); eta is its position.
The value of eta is 3838.80 angstrom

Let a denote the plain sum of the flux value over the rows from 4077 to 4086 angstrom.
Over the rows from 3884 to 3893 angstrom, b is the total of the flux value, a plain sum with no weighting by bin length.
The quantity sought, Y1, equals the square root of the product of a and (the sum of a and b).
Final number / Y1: 165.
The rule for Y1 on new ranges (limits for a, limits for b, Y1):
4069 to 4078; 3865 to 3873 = 163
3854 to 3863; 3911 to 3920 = 128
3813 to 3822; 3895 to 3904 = 117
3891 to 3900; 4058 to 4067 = 146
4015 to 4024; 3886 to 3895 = 170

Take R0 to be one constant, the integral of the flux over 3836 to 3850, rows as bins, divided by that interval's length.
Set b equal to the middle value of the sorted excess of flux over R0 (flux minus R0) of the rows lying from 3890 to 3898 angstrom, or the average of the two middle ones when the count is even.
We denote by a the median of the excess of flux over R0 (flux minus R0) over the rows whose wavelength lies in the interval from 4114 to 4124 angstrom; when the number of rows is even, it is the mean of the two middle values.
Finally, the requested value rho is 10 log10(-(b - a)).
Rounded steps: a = 13.5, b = 4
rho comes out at 9.8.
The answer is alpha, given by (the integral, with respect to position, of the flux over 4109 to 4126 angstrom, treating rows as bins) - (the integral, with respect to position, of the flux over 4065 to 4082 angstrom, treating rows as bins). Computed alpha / 60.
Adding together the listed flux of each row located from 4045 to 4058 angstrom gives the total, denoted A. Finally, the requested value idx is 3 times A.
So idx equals 530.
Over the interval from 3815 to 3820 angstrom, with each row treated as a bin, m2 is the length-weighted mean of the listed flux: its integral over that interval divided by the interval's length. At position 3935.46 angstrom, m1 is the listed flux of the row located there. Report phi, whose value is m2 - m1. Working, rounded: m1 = 5.26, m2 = 16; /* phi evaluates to 11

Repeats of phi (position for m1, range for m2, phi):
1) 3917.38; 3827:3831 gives -8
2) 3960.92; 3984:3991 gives 10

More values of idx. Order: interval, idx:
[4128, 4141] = 575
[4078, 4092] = 584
